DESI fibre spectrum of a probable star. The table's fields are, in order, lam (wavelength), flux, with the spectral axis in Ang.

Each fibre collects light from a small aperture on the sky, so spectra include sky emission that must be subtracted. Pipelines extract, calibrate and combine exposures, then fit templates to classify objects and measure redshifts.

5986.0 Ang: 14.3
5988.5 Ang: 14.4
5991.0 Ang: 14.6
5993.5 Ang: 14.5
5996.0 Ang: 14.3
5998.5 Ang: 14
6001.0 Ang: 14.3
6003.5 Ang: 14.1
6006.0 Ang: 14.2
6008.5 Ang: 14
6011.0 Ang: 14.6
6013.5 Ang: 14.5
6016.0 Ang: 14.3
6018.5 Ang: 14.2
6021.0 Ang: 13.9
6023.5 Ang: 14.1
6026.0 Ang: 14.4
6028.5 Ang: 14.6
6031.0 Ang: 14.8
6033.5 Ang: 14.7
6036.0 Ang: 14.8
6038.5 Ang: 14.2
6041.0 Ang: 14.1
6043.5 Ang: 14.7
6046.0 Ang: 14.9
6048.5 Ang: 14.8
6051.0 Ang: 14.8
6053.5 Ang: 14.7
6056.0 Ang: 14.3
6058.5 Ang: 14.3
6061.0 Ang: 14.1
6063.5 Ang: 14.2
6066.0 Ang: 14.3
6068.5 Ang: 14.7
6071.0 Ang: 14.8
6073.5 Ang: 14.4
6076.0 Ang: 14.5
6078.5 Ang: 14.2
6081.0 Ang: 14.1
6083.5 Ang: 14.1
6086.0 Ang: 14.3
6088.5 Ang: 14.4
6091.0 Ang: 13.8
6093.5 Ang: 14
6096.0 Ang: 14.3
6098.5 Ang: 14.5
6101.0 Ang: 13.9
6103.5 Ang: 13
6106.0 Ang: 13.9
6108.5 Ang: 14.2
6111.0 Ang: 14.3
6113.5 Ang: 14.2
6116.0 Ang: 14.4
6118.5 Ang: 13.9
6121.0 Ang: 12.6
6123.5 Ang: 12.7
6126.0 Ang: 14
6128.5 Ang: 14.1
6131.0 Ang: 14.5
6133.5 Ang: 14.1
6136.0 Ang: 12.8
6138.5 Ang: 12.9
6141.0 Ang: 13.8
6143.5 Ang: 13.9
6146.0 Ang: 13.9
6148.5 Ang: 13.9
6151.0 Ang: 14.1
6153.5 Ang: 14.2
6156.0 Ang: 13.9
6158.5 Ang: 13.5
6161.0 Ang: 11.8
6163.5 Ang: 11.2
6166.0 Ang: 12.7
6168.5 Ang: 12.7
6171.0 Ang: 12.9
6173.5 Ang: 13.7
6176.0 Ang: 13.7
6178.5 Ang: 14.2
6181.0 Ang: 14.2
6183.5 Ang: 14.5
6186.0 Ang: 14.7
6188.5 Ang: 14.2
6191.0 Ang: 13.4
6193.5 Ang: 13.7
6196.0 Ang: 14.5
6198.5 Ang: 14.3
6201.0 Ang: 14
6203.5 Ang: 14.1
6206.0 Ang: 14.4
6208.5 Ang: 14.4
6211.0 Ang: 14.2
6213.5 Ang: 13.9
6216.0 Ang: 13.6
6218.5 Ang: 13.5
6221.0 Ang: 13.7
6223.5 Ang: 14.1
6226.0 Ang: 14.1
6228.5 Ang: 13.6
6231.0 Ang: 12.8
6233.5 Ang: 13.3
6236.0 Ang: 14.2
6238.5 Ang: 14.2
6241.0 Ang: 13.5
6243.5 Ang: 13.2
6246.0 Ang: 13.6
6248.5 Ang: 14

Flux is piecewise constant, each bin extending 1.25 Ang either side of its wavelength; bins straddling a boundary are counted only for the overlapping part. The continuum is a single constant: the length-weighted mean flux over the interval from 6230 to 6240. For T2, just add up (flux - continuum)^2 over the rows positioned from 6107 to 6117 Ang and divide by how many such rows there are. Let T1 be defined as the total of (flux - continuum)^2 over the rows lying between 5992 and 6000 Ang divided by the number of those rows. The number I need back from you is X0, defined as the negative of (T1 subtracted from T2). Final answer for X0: 0.02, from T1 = 0.43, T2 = 0.41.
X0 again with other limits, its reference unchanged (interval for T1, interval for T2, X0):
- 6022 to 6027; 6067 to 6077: -0.55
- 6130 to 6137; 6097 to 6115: 0.22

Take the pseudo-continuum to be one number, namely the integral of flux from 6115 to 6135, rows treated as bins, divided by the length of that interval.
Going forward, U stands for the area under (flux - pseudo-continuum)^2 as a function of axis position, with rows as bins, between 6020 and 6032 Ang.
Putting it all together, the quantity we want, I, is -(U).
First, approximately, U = 5.4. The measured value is -5.4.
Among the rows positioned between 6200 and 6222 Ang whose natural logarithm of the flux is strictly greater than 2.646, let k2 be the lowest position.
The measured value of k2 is 6203.5 Ang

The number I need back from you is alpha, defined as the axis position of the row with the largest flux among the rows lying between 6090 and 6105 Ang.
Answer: 6098.5 Ang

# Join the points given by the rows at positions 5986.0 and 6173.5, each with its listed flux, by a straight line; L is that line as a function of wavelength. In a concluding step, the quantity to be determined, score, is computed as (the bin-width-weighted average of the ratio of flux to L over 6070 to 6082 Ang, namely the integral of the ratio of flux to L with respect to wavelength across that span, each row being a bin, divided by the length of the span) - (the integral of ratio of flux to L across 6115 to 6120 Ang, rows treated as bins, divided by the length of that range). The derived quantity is 0.015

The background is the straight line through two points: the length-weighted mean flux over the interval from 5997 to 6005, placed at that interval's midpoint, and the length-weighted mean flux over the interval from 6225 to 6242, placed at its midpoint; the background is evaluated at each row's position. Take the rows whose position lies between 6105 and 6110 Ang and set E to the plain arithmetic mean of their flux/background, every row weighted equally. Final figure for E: 1.01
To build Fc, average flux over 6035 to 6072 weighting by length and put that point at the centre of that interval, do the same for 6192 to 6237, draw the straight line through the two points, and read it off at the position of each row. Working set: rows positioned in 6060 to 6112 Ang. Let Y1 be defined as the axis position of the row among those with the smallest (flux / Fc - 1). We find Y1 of 6103.5 Ang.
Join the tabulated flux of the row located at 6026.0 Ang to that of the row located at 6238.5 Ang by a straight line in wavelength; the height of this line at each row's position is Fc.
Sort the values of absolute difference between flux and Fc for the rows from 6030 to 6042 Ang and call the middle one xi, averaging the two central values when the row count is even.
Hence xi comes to 0.31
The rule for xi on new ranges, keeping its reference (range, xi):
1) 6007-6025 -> 0.21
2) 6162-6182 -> 0.96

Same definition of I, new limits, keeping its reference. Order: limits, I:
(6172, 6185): -2.7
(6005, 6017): -4.3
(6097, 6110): -3.5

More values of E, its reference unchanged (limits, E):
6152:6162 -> 0.97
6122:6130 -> 0.98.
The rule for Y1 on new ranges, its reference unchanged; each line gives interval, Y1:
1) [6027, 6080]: 6041.0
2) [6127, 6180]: 6163.5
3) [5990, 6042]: 6021.0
